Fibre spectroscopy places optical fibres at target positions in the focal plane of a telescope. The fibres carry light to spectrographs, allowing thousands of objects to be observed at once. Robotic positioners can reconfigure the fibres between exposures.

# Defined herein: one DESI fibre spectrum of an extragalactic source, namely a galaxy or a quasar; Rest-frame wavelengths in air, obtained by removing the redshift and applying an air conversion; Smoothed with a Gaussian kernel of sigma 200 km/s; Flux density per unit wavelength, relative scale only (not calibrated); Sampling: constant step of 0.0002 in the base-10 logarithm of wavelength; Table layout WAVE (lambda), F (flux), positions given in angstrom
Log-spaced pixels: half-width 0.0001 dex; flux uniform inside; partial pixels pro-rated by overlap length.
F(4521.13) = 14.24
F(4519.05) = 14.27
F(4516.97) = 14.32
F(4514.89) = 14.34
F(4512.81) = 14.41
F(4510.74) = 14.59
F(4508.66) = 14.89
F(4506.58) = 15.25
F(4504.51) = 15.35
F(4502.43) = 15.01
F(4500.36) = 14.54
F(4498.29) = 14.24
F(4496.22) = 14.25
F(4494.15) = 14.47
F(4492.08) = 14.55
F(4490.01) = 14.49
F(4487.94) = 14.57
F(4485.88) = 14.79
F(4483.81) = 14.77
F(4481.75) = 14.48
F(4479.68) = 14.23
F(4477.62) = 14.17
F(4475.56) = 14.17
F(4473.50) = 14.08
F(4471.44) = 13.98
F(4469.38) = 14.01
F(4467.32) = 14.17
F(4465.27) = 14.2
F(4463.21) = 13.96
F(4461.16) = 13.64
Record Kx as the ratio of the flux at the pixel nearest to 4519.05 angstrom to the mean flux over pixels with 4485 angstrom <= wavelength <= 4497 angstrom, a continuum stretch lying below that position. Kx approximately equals 0.983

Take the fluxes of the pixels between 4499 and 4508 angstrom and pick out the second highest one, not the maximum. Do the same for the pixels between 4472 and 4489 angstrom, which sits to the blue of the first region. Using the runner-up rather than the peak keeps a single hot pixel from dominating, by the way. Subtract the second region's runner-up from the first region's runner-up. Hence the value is 0.48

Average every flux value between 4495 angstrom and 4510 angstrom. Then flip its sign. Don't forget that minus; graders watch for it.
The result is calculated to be -14.8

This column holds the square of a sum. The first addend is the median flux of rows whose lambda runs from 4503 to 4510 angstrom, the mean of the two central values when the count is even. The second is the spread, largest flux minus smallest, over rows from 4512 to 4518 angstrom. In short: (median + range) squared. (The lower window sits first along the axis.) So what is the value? 235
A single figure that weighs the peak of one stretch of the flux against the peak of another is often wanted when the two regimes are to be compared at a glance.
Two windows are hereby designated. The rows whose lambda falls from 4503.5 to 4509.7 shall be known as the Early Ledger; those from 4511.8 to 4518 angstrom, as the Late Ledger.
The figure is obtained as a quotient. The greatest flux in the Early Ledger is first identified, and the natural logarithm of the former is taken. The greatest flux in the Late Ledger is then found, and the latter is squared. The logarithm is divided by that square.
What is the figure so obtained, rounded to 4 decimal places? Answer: 0.0132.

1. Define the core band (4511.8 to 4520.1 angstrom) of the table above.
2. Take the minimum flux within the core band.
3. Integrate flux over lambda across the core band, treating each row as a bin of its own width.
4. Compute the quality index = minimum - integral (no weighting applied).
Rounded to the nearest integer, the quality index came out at -105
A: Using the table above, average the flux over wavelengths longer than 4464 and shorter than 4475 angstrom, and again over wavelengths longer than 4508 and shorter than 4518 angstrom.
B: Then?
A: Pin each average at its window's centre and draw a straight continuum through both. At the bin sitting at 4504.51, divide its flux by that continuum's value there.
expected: 1.06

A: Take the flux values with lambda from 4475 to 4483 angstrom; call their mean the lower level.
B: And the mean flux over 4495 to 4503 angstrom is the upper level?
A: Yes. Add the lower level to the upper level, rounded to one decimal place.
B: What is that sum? 28.8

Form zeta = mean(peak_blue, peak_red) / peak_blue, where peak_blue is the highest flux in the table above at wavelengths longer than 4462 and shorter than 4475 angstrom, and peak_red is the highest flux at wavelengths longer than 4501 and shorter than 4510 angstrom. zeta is 1.04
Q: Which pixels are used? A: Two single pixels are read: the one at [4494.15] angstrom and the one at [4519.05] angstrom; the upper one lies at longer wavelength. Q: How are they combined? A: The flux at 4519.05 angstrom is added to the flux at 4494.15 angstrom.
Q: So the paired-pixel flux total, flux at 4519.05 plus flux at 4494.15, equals 28.74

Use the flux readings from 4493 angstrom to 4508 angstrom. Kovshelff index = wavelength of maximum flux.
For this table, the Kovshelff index 4504.51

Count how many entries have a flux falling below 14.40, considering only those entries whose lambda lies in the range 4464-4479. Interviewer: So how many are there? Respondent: 7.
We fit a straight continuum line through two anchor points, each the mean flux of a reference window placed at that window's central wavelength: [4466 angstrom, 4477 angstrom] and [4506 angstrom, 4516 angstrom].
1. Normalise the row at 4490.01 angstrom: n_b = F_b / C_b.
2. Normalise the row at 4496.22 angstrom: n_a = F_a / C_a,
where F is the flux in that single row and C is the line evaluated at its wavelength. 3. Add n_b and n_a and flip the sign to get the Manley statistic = -1.99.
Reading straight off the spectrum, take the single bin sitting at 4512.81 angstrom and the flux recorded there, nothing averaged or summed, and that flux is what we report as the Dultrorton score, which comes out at 14.41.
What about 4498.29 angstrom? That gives 14.24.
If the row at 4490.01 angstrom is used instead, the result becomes 14.49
